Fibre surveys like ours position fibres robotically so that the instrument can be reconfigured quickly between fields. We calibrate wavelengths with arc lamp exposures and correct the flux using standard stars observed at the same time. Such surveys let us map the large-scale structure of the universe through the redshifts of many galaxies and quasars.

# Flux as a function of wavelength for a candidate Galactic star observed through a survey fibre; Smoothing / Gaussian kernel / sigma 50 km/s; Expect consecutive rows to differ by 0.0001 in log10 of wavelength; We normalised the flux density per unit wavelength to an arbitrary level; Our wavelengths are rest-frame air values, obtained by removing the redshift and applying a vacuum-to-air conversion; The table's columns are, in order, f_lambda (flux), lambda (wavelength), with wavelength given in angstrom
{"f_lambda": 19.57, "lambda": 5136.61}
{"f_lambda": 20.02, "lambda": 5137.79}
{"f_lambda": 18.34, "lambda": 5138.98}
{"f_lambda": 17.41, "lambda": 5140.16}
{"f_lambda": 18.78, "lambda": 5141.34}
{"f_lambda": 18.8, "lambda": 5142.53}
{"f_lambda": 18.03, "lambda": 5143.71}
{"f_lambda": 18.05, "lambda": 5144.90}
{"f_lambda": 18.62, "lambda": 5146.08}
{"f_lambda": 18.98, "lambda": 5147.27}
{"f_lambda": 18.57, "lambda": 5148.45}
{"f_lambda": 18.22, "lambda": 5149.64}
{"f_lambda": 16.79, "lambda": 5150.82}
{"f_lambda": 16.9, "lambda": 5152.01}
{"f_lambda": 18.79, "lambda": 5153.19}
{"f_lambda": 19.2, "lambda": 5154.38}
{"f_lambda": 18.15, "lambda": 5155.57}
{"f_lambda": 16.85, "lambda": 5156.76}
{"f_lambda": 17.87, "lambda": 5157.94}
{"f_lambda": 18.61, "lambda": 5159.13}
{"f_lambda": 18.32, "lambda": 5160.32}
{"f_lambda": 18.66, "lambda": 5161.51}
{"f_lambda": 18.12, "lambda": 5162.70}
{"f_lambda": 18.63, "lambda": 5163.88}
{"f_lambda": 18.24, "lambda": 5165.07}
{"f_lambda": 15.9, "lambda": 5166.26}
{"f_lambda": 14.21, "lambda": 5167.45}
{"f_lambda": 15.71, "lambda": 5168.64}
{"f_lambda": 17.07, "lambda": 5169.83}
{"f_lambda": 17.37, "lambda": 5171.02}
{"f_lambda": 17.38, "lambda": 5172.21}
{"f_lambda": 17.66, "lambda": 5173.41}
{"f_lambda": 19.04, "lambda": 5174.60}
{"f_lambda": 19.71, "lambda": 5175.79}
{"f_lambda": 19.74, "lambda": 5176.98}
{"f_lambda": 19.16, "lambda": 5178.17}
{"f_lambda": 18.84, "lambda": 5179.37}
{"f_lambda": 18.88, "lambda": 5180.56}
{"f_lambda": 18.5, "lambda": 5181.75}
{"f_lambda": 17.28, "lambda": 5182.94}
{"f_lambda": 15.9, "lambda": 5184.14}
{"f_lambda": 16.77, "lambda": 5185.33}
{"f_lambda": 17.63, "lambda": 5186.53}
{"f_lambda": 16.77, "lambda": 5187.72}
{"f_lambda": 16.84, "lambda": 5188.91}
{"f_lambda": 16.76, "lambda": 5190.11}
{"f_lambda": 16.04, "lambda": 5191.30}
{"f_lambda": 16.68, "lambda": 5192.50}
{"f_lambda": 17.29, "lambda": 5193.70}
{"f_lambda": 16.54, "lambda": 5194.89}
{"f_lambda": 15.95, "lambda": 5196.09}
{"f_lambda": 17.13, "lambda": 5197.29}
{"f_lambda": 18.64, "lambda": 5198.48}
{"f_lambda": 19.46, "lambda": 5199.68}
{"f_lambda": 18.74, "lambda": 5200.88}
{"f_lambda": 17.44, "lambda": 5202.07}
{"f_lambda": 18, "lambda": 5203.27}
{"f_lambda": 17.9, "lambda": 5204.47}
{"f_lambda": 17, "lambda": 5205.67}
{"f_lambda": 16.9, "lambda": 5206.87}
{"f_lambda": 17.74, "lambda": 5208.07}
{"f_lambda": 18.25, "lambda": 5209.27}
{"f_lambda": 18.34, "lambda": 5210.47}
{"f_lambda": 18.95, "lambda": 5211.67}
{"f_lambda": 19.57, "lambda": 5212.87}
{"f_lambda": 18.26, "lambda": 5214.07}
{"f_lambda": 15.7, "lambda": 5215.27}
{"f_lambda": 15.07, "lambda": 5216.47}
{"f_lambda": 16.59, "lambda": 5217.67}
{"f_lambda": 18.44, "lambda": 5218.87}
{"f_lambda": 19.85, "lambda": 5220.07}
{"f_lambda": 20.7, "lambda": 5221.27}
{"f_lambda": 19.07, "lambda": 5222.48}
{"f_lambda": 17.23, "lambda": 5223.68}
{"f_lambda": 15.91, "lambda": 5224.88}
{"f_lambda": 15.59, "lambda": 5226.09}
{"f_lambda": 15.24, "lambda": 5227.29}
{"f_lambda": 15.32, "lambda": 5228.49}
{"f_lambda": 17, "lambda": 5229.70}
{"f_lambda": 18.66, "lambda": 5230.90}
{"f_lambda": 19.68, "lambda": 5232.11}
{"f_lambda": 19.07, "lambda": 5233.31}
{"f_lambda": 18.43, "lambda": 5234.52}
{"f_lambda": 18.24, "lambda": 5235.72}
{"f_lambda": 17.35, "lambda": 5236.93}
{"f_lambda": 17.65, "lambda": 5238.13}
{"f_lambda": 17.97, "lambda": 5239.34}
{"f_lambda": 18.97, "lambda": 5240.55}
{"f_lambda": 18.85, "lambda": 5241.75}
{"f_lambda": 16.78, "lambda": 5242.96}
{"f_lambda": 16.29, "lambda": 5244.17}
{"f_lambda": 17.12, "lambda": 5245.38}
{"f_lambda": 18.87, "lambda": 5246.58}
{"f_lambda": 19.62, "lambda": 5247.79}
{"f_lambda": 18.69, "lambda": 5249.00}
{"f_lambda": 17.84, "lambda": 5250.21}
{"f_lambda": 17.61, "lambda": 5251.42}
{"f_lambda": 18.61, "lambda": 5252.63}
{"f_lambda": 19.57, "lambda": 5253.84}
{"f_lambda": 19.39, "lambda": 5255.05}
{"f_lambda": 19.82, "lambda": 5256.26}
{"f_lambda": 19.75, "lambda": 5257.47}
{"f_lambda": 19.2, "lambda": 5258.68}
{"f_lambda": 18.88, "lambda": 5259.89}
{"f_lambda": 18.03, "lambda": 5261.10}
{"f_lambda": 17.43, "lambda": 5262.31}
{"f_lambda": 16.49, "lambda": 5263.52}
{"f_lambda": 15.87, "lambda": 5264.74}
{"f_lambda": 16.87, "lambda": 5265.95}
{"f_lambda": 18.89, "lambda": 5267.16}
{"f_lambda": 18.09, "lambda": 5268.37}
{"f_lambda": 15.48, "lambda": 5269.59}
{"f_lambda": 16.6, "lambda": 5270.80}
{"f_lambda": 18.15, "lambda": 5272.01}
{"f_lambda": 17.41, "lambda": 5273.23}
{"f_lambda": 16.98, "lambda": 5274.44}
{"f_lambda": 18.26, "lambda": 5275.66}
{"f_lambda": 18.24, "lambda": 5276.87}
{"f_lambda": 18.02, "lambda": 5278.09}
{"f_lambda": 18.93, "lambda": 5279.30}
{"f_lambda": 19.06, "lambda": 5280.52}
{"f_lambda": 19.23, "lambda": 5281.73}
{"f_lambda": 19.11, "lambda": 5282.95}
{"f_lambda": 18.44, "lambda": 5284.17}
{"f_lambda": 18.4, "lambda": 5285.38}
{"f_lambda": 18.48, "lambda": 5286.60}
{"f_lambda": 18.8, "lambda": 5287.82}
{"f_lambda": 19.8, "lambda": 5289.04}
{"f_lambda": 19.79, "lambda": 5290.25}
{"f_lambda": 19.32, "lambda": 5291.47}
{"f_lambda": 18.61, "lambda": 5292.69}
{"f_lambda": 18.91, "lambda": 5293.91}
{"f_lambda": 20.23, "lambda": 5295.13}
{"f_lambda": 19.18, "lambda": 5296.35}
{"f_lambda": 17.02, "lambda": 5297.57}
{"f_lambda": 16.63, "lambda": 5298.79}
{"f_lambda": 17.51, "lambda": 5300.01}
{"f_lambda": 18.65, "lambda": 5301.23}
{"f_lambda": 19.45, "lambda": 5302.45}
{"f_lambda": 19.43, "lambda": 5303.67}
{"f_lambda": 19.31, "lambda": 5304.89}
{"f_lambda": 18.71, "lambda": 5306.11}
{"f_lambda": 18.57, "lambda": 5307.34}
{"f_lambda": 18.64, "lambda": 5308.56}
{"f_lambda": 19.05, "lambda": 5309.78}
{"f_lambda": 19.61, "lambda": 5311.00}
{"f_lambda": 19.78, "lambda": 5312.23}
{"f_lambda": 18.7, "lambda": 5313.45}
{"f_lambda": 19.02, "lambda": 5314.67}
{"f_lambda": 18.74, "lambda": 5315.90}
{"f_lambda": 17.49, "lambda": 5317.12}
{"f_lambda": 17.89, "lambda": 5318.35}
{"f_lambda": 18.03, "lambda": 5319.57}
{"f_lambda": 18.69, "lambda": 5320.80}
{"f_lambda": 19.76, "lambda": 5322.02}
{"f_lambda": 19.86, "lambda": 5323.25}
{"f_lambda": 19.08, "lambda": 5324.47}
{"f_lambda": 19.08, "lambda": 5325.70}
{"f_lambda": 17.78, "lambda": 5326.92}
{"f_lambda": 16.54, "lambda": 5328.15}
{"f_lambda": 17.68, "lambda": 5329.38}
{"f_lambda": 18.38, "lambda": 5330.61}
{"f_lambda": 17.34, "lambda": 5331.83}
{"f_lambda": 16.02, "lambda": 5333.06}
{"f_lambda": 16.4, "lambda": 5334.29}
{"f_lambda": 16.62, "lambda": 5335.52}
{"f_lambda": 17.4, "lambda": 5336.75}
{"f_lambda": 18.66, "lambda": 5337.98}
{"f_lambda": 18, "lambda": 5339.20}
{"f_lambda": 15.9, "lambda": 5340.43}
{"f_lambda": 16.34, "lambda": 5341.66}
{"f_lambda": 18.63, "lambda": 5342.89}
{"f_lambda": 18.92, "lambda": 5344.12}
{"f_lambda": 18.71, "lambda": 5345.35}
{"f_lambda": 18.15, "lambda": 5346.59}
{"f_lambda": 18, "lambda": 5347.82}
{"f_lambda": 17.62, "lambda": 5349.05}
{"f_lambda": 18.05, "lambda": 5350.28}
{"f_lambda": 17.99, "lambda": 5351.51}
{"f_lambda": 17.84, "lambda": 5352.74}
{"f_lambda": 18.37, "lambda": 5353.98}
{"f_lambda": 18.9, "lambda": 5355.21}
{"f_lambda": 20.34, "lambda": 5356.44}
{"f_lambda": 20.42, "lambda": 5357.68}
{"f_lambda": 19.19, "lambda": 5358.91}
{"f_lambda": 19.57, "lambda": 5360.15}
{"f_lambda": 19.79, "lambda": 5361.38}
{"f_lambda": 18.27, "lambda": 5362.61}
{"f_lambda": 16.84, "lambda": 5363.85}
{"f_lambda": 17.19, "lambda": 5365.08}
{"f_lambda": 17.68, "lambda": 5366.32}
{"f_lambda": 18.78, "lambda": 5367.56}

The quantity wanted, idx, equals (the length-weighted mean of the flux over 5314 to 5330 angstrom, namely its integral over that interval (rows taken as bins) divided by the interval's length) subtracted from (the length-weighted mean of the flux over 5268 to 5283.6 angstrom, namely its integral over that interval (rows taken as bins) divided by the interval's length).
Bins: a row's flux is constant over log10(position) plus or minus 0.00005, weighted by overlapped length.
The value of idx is -0.5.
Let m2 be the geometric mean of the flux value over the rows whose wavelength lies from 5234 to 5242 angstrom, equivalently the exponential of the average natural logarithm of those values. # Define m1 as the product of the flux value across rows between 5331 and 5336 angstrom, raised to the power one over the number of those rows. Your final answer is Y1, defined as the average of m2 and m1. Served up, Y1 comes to 17.4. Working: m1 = 16.6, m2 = 18.2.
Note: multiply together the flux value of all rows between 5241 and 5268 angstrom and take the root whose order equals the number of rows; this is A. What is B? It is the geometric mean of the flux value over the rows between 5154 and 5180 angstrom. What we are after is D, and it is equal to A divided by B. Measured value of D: 1.02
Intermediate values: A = 18.2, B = 17.9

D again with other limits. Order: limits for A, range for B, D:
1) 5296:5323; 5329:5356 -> 1.05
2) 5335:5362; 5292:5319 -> 0.98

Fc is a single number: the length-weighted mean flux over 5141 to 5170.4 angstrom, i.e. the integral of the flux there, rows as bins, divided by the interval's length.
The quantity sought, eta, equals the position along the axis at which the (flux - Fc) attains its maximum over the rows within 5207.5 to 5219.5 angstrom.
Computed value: 5212.87 angstrom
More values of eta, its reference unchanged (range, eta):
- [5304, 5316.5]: 5312.23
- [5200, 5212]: 5211.67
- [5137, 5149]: 5137.79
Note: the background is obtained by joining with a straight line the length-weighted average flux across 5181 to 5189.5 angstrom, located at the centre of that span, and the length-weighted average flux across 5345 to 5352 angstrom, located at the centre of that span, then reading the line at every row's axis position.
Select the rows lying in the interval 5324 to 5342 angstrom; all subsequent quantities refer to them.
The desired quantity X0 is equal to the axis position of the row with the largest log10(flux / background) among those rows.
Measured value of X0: 5324.47 angstrom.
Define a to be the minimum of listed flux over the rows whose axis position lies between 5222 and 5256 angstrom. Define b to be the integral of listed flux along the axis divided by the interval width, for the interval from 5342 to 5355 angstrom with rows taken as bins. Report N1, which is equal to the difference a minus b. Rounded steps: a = 15.24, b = 18.2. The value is -3.0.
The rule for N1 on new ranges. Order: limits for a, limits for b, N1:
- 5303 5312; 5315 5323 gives 0.1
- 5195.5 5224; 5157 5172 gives -2.3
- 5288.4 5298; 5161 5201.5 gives -0.5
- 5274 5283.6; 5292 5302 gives -1.4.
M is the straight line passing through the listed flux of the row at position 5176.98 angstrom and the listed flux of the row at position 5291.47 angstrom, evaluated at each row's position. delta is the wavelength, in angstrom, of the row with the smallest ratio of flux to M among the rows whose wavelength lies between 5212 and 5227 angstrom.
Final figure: 5216.47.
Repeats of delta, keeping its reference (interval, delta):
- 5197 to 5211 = 5206.87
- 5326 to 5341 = 5340.43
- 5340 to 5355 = 5340.43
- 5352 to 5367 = 5363.85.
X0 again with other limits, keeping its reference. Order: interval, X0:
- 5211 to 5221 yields 5220.07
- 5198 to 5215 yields 5212.87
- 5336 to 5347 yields 5344.12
